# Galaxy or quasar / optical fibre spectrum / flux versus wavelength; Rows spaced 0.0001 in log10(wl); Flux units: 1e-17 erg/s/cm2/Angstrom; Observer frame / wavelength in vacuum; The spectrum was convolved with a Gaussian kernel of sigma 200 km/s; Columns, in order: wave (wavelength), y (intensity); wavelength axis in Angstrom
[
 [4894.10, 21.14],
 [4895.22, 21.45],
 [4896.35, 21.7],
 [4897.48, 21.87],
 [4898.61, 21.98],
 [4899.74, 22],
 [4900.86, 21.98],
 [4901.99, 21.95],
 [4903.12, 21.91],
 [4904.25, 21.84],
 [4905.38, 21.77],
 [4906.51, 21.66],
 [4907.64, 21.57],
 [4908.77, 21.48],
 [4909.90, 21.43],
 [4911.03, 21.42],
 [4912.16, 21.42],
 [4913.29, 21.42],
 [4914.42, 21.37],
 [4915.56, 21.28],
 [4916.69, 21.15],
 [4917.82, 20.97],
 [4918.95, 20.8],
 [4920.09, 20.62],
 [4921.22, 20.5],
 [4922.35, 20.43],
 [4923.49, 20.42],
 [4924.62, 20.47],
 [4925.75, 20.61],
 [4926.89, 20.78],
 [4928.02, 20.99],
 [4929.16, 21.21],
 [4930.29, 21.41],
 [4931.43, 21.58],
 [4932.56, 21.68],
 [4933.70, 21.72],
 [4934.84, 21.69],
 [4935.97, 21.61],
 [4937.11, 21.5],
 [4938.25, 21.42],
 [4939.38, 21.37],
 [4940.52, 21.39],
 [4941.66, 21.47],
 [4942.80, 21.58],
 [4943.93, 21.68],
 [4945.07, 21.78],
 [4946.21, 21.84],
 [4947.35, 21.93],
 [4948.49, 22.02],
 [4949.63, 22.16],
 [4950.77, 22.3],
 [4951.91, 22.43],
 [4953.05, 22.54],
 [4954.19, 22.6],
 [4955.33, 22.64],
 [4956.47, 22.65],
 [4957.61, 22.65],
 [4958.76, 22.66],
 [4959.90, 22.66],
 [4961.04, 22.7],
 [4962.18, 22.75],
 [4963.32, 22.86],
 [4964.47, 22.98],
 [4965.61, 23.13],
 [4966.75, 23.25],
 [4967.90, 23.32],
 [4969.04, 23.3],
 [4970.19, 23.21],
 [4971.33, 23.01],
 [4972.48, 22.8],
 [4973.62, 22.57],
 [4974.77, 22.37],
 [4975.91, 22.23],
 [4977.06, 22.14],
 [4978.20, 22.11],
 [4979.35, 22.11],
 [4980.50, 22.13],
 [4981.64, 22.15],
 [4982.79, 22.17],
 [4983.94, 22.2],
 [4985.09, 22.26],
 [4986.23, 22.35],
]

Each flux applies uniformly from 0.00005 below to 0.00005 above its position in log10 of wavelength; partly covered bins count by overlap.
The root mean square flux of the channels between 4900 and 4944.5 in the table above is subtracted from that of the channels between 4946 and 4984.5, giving 1.22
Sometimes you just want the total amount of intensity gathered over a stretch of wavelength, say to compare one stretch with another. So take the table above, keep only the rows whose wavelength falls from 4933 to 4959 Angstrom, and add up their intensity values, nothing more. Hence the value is 506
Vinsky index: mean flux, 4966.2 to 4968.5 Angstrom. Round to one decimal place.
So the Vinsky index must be 23.3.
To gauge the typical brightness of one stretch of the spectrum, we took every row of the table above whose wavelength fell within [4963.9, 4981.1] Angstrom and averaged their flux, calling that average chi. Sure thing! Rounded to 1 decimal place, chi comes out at 22.7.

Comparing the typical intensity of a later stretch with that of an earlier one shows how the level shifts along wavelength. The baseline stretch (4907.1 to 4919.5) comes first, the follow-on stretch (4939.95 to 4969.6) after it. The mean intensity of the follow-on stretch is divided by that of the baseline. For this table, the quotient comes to 1.05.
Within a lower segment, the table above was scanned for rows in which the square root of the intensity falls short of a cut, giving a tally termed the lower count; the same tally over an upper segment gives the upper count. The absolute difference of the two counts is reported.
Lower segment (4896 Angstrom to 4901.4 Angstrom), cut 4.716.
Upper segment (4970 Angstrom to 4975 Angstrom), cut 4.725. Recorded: 5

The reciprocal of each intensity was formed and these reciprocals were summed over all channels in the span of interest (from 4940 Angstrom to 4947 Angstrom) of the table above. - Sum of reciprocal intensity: 0.277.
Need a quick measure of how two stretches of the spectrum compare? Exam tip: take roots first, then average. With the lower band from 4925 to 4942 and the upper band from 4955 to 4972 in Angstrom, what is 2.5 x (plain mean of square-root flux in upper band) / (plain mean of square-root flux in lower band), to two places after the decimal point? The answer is 2.59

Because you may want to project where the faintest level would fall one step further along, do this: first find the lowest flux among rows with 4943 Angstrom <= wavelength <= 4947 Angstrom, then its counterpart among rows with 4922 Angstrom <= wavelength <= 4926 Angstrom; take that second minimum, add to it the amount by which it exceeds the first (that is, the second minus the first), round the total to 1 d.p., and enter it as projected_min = 19.2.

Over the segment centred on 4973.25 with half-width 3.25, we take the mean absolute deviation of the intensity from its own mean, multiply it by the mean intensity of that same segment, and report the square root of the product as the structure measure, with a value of 2.6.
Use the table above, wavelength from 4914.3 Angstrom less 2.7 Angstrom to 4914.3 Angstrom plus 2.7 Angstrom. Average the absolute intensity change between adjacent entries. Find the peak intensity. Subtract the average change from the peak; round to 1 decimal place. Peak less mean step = 21.4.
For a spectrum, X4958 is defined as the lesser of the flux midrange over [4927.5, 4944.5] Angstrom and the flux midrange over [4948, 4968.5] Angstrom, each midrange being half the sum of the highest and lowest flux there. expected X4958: 21.4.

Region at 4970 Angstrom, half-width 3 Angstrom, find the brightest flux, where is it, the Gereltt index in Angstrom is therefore 4967.90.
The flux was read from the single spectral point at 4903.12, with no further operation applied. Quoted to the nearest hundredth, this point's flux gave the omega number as 21.91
